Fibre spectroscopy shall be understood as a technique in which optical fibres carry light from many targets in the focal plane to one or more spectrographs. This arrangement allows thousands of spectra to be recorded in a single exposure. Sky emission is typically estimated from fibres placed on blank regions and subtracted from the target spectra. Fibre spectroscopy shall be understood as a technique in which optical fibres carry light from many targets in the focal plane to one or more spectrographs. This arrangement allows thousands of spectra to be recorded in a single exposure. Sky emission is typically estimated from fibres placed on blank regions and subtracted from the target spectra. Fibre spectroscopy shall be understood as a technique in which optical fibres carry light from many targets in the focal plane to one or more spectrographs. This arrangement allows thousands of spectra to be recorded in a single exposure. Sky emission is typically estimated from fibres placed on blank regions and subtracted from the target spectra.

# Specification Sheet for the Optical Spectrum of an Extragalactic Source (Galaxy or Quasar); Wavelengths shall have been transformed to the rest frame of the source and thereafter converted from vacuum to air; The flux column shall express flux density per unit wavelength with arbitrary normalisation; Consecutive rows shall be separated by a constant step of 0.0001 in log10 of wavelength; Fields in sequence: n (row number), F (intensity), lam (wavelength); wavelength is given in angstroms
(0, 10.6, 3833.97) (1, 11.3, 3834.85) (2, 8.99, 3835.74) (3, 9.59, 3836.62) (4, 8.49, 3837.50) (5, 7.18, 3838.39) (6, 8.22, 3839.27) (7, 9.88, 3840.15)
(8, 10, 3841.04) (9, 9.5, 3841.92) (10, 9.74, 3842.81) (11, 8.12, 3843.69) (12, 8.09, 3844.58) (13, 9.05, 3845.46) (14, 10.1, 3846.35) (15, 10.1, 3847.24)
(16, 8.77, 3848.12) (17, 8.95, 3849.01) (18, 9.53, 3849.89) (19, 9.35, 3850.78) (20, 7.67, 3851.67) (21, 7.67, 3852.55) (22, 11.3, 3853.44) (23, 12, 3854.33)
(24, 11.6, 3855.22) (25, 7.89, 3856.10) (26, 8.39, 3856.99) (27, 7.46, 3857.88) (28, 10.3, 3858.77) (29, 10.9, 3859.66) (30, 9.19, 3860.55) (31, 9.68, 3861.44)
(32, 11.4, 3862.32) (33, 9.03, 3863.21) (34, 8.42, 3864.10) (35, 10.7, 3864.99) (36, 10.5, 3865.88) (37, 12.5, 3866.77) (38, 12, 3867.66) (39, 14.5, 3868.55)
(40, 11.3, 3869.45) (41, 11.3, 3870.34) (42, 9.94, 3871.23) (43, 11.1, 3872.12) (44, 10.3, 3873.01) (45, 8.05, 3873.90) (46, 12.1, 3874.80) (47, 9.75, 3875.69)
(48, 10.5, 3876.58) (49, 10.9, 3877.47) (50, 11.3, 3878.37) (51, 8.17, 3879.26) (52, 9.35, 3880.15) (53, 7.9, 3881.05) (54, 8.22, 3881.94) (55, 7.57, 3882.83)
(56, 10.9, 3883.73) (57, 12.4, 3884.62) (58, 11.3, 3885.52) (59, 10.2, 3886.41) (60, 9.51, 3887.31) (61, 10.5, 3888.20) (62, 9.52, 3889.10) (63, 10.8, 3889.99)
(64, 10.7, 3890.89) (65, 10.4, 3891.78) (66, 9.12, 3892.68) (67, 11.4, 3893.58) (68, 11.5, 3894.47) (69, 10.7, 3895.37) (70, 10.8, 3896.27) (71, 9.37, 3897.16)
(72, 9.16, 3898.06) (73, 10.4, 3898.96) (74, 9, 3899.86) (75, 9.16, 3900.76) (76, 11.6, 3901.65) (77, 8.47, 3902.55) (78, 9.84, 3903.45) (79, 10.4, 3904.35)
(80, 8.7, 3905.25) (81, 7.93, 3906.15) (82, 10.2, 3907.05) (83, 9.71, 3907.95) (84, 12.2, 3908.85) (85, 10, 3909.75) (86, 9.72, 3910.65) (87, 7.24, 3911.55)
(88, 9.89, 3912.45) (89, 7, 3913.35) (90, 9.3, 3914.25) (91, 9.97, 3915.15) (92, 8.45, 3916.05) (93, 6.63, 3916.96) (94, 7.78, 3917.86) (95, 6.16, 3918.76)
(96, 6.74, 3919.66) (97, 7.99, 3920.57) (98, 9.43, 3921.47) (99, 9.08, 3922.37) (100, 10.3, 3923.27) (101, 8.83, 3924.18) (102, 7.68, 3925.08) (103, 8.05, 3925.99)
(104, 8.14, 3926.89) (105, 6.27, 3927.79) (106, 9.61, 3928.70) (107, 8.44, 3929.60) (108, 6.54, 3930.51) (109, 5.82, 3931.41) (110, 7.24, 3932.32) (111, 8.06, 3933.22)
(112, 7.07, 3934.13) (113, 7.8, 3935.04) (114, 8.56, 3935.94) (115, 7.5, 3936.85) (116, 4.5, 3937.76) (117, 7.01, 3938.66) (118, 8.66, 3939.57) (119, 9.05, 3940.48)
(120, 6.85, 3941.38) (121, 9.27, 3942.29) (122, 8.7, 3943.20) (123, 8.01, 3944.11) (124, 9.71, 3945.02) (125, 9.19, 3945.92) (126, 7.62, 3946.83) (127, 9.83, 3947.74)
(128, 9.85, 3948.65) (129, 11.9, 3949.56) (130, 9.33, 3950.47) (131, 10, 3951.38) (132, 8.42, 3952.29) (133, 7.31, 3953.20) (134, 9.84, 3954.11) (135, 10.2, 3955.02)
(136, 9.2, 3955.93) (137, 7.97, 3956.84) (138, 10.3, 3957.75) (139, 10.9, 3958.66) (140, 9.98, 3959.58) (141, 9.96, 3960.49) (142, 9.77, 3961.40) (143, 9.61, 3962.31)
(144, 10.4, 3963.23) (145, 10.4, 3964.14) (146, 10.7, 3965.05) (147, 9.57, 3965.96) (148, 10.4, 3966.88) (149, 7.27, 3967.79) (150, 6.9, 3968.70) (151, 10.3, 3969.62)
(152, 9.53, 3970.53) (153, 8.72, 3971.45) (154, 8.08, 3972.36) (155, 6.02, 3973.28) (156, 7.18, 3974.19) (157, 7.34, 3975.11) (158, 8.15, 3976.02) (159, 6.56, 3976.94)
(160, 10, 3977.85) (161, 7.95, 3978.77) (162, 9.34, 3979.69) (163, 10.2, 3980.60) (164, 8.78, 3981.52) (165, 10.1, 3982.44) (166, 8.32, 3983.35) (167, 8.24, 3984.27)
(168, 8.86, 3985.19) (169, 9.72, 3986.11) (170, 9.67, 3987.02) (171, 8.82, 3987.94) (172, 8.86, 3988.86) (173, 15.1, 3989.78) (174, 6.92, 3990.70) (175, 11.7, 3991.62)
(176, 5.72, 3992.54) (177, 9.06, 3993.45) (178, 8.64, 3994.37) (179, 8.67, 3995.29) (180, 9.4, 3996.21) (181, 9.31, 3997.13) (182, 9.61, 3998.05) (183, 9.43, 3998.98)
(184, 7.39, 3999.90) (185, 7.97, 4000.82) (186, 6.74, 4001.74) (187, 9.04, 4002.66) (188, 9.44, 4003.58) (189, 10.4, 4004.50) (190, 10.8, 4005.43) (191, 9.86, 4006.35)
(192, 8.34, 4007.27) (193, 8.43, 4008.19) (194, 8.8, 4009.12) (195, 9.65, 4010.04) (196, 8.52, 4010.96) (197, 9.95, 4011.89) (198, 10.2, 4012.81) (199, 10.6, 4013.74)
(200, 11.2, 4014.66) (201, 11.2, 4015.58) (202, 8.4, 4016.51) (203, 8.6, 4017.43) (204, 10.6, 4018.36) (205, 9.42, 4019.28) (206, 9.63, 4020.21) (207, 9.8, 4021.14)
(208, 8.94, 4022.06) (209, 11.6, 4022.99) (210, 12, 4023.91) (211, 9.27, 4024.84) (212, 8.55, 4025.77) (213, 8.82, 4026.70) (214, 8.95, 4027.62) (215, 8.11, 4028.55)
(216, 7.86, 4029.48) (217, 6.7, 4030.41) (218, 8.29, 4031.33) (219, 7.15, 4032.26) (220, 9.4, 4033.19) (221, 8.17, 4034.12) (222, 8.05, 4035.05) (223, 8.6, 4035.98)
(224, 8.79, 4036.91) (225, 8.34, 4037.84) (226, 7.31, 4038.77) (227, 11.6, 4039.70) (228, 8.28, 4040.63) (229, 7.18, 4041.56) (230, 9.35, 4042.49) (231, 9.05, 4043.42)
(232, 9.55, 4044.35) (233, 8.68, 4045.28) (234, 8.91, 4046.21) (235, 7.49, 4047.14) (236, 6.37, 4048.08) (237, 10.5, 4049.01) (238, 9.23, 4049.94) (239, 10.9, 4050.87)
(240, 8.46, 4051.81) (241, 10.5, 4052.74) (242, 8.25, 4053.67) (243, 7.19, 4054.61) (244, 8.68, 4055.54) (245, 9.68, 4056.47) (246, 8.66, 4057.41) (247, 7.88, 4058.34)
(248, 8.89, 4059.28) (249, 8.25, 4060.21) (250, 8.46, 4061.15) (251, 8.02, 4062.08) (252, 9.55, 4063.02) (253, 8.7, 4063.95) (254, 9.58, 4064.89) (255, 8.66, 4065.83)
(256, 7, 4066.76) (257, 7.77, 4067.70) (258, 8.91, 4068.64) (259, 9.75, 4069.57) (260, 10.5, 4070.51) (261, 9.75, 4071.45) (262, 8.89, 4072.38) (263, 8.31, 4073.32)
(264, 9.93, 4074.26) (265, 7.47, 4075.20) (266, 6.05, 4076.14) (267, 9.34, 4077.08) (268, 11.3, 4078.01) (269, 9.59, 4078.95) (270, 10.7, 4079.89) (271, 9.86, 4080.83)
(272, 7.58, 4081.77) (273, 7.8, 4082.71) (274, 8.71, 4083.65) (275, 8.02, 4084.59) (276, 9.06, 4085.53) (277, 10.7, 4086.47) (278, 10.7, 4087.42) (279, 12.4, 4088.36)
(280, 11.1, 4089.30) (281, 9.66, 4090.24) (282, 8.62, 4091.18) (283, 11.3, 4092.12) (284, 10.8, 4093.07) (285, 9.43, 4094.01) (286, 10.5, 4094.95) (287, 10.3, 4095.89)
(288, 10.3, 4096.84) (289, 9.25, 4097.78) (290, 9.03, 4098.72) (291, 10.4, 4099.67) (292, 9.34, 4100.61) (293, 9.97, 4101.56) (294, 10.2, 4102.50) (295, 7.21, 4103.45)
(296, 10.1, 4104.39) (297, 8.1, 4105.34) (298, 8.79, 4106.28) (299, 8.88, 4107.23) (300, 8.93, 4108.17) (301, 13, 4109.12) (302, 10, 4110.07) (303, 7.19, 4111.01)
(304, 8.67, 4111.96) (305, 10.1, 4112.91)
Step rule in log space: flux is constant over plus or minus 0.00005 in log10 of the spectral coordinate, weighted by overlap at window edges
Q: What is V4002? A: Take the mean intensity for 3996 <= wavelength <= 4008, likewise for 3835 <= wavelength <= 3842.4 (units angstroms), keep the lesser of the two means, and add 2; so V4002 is 11.0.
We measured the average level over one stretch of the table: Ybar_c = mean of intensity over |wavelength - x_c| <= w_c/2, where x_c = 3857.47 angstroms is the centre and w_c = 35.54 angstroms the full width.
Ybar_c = 9.96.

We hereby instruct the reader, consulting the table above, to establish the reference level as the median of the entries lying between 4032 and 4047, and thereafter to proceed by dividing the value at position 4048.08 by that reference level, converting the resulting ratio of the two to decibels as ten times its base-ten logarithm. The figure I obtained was -1.3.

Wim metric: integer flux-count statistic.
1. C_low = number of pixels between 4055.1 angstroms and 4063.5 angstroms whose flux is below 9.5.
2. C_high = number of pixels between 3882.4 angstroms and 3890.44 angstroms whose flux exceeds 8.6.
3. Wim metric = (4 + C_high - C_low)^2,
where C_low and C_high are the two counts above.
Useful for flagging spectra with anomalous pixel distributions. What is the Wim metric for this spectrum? 25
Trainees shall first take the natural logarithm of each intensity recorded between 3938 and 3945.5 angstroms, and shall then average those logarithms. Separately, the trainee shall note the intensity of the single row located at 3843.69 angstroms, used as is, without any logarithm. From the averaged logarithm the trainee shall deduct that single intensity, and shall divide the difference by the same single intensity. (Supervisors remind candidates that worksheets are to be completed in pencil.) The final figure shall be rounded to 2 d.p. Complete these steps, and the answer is -0.74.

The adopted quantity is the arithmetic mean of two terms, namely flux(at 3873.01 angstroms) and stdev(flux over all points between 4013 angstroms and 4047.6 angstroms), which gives 5.8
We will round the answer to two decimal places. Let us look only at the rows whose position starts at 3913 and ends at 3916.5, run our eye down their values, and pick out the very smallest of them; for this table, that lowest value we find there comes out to 7.00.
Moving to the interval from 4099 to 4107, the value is 7.21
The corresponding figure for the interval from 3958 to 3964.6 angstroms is 9.61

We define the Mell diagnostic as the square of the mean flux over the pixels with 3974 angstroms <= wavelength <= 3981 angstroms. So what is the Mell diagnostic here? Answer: 70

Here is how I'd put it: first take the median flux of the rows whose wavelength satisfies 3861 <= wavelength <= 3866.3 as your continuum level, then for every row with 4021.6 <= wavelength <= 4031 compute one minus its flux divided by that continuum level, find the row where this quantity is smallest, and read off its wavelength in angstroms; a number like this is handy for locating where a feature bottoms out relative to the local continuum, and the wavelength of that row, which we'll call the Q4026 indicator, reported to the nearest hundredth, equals 4023.91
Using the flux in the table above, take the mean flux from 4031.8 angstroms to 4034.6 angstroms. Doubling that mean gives 16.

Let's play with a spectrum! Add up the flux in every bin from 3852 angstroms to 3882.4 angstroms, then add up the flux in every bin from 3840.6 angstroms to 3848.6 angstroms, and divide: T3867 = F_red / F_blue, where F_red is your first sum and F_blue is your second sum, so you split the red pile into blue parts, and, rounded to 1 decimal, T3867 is 4.1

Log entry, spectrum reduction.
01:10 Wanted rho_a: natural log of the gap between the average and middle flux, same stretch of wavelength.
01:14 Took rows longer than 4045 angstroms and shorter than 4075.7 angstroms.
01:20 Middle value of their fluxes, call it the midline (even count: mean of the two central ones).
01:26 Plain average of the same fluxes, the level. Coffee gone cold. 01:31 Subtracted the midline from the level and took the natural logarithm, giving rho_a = -2.3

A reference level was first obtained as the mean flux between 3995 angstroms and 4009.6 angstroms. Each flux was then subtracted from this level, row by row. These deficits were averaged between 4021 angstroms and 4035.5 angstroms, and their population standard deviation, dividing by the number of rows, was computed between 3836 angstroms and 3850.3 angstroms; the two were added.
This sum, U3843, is 1.0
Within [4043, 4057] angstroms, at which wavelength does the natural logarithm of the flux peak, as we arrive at 4050.87 angstroms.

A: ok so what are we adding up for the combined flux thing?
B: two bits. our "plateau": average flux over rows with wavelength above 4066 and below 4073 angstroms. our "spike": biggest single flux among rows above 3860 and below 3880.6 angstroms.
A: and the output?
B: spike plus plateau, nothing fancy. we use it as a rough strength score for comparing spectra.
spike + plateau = 23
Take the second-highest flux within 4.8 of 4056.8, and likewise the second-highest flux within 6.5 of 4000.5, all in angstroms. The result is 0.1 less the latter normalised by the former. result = -0.97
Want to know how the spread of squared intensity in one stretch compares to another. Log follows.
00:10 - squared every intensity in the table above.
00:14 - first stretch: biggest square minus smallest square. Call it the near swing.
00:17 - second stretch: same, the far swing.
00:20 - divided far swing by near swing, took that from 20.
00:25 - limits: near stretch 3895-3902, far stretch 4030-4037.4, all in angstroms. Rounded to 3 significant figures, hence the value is 19.2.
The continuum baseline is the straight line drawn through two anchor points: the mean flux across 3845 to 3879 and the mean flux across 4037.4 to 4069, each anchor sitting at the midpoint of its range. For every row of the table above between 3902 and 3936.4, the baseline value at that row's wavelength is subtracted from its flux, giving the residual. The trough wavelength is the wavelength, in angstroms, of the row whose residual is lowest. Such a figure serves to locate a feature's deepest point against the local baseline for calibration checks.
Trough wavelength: 3931.41 angstroms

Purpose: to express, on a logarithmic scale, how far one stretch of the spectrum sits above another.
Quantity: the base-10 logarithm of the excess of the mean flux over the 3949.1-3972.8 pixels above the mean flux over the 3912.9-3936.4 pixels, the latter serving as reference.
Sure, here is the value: 0.19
